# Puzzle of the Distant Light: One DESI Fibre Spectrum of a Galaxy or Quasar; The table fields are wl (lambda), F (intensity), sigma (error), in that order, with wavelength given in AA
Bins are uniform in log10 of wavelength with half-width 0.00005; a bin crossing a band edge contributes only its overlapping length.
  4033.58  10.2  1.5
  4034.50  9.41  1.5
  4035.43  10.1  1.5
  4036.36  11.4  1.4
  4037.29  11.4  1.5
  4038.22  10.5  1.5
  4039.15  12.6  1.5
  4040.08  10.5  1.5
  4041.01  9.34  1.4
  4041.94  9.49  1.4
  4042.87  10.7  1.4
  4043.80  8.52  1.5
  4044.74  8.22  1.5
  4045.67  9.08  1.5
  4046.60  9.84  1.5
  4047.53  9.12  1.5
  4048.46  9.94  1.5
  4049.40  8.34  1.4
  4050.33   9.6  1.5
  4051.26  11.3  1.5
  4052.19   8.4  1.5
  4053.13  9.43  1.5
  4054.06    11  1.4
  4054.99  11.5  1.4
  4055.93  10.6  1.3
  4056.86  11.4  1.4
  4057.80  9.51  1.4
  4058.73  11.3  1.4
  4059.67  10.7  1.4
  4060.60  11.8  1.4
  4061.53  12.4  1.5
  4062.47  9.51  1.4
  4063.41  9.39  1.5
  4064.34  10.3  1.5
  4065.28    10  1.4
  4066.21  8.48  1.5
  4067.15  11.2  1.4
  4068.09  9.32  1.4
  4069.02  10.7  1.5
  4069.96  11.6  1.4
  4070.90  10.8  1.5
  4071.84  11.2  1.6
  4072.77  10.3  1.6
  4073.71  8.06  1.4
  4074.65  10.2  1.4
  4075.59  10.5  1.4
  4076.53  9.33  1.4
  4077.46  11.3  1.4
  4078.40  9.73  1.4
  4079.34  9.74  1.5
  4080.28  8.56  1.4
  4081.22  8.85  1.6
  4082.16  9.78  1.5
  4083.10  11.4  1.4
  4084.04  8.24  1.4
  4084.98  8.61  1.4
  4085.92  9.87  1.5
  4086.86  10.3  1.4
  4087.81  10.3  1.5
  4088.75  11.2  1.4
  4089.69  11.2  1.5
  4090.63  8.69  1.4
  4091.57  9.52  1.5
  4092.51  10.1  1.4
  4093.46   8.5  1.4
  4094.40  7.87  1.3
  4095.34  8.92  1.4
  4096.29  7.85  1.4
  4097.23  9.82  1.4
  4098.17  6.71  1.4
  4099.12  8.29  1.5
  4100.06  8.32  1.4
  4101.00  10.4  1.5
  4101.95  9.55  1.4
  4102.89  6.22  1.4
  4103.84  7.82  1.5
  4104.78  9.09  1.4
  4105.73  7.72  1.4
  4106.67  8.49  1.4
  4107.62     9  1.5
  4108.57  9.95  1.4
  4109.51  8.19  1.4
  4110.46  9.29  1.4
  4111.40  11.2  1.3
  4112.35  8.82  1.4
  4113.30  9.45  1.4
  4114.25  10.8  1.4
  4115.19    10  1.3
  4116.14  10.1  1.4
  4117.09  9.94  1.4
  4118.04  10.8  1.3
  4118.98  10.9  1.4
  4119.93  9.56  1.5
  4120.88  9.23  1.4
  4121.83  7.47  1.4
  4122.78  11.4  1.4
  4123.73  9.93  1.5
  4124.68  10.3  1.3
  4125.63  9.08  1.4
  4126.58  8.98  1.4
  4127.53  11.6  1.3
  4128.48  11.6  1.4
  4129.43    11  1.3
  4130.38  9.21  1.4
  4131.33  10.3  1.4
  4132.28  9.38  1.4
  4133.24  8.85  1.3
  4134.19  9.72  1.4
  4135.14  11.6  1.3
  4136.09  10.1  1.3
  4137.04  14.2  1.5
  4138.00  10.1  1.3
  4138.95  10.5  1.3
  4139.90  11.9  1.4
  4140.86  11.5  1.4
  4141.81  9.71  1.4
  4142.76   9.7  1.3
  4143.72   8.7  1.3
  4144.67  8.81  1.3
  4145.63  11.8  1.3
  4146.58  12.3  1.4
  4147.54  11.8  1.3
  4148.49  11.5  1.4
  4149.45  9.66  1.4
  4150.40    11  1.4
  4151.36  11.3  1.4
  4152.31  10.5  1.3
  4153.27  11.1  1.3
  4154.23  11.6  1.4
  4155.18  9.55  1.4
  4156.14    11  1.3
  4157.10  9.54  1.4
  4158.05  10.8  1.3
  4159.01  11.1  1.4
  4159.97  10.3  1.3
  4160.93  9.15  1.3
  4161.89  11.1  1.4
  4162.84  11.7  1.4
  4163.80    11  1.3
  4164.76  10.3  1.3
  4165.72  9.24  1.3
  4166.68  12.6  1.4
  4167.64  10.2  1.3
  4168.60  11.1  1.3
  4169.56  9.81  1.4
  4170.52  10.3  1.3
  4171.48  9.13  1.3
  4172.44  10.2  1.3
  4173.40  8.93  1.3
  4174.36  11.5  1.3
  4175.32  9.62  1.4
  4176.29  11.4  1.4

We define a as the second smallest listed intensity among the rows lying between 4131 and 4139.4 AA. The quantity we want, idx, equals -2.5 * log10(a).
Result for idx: -2.43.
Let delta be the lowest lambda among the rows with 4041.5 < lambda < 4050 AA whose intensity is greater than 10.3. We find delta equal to 4042.87 AA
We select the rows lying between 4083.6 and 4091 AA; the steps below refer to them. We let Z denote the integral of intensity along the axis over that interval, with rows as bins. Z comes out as 73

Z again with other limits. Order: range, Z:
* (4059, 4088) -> 292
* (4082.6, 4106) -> 212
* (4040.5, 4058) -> 171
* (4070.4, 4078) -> 78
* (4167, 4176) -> 91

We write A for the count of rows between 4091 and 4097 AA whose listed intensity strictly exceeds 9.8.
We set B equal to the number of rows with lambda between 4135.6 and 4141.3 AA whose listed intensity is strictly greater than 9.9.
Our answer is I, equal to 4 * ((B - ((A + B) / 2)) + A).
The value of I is 14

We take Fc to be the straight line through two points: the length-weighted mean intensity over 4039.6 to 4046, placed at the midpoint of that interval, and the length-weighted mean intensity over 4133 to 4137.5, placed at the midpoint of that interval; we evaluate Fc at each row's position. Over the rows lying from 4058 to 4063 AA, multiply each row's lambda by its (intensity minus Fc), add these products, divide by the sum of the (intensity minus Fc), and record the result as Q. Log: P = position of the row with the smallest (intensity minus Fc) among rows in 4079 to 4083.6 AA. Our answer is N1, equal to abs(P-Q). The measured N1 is 19.9 AA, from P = 4080.28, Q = 4060.3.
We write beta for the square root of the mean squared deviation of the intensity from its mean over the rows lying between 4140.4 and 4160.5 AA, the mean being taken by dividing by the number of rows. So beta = 1.01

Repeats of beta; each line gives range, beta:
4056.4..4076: 1.07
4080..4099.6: 1.21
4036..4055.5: 1.20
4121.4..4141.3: 1.41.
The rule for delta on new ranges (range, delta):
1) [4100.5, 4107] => 4101.00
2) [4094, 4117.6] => 4101.00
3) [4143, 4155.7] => 4145.63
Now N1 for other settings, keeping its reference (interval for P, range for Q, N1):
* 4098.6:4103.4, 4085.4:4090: 13.4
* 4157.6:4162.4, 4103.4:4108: 55.3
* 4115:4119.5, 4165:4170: 50.7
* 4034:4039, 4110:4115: 77.6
